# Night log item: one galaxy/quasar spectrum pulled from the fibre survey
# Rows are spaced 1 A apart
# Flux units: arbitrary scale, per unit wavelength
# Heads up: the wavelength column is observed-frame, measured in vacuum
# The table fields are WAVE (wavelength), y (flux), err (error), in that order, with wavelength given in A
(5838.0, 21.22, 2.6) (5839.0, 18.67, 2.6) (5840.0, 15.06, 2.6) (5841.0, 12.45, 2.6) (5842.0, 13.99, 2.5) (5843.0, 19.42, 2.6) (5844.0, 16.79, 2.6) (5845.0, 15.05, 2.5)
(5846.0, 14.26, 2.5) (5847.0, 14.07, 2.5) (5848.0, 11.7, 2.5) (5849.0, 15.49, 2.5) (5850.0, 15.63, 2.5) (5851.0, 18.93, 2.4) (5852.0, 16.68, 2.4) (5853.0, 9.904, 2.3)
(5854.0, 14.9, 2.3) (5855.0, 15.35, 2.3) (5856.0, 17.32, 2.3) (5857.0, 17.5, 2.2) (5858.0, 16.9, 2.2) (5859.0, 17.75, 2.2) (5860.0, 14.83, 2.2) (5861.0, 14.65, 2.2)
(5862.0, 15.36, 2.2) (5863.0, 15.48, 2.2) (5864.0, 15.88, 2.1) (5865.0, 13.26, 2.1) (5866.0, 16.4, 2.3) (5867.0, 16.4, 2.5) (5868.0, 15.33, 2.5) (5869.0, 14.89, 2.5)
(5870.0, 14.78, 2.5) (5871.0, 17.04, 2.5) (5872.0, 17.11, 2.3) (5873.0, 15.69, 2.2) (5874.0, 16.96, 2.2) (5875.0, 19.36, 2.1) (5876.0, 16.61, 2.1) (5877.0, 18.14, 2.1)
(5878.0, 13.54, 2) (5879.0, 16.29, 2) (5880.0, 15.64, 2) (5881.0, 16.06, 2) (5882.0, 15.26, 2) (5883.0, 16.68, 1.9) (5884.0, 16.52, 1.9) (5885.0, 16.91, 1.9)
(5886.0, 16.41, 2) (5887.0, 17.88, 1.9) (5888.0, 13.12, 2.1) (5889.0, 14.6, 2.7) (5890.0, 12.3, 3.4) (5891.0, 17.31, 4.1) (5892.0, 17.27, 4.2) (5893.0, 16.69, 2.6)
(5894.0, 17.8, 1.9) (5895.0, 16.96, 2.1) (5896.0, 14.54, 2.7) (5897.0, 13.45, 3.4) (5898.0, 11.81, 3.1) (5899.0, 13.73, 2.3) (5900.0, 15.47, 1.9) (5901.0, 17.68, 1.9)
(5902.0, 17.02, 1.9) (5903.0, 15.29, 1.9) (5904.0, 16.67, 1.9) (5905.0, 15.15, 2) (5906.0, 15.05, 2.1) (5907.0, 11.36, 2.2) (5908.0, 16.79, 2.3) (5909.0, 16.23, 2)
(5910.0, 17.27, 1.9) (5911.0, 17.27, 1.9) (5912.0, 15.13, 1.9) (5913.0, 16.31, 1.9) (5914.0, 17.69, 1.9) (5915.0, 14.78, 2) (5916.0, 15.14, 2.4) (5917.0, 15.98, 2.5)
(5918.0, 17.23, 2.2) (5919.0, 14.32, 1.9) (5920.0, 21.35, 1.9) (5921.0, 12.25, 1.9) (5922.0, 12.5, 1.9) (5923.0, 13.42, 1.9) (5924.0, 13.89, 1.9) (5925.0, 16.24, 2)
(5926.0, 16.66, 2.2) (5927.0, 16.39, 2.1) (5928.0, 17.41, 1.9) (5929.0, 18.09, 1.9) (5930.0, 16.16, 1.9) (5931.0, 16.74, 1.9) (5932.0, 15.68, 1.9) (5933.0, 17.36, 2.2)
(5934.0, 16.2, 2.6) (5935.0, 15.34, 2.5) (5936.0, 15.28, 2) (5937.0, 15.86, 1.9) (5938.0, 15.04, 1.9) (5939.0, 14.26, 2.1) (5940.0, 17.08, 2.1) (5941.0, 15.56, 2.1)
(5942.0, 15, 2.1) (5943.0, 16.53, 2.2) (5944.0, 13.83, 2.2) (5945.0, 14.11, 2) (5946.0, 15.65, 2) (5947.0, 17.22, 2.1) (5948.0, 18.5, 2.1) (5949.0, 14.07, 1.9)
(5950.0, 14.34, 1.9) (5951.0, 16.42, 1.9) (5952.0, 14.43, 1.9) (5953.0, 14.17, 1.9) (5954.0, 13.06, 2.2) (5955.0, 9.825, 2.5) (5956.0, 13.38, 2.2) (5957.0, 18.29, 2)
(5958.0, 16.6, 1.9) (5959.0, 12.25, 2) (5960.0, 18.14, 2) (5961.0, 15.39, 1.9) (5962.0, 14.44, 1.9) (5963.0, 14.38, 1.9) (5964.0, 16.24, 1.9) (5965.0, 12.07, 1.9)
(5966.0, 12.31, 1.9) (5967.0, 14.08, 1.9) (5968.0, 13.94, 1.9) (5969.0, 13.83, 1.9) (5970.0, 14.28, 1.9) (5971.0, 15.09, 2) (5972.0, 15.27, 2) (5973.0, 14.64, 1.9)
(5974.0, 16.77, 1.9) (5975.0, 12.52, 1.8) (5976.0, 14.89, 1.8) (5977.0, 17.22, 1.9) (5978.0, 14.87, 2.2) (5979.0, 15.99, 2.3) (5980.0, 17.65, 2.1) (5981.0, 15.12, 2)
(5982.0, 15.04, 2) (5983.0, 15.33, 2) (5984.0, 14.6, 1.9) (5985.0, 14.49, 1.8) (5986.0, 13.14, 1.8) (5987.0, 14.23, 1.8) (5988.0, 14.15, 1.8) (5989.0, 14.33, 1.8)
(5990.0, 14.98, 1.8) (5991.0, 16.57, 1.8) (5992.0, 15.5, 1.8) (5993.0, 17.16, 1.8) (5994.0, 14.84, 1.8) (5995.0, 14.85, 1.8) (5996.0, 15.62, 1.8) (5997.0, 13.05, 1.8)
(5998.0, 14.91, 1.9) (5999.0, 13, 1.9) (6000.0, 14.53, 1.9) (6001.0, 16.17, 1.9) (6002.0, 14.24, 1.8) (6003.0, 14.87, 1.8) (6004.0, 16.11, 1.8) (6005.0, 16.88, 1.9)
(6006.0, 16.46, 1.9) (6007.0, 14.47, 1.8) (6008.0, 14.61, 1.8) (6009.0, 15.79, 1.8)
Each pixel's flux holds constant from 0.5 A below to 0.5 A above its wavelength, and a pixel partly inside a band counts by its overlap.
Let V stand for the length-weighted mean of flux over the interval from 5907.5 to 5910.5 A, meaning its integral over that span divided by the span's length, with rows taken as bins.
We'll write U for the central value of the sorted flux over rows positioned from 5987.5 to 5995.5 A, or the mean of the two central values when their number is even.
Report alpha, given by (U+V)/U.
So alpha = 2.12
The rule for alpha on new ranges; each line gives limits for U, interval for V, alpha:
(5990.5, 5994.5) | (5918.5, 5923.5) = 1.92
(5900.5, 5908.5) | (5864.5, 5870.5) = 1.95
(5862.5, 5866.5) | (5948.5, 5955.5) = 1.88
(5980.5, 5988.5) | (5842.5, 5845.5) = 2.17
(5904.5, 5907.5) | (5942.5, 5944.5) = 2.01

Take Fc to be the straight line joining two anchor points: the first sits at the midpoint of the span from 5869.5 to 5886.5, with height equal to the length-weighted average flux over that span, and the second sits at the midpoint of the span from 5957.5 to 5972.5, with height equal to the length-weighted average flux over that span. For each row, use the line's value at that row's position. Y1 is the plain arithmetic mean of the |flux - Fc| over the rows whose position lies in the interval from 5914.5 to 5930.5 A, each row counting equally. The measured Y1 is 1.8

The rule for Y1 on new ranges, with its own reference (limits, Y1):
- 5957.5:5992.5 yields 1.2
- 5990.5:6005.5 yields 1.6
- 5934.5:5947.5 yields 0.8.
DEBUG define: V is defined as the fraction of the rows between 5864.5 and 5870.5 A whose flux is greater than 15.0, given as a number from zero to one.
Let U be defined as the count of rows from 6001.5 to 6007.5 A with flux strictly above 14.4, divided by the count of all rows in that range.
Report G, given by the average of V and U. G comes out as 0.67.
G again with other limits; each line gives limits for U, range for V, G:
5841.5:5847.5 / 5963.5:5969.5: 0.33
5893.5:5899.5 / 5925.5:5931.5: 0.75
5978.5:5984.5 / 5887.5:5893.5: 0.75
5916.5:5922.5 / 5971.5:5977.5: 0.50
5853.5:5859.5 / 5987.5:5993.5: 0.75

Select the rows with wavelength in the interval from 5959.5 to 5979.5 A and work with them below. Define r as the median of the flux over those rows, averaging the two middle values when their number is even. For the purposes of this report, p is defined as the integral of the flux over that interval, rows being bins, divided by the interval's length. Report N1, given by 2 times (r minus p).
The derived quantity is -0.13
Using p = 14.8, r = 14.8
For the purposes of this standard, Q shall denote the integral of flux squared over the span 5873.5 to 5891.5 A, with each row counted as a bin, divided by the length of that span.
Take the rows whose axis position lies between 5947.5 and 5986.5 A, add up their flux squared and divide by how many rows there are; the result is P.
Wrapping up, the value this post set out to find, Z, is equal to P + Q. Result 484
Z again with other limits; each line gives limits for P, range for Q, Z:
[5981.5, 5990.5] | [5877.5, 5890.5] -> 452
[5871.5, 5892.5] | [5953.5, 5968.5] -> 474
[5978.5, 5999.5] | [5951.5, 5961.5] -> 444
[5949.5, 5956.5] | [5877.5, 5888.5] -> 443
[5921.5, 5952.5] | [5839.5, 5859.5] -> 491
